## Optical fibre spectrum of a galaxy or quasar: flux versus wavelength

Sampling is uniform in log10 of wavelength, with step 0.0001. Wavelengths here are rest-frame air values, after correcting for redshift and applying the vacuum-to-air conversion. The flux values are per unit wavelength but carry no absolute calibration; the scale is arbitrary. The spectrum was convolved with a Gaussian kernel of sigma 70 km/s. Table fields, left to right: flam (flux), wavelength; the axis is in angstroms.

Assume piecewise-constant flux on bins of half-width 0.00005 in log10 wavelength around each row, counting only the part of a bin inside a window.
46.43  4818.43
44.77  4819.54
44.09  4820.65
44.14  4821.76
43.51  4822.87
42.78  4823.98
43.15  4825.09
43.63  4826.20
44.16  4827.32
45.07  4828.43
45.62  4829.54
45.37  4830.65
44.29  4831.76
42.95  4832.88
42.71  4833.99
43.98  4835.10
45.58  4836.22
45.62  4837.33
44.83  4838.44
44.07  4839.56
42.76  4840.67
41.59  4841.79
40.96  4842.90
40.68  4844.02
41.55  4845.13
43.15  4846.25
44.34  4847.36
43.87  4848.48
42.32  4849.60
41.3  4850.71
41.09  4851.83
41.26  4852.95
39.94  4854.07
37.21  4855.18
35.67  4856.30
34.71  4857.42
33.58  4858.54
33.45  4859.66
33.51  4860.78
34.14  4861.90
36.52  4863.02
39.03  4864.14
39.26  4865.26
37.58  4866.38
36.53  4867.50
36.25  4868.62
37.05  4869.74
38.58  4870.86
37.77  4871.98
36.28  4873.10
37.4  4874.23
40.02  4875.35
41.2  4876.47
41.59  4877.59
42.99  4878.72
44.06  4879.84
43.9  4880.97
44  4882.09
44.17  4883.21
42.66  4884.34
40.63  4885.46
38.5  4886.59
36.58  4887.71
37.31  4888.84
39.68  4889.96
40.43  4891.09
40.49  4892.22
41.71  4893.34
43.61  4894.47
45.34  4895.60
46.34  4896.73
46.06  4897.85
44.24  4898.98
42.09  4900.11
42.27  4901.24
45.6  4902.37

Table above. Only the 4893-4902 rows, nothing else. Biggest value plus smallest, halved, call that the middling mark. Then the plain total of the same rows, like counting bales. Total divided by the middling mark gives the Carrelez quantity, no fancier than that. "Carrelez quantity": 7.99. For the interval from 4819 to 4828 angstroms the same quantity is 8.00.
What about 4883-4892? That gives 7.92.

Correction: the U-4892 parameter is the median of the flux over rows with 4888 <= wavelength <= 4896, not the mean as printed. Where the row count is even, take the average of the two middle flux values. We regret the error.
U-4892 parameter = 40.5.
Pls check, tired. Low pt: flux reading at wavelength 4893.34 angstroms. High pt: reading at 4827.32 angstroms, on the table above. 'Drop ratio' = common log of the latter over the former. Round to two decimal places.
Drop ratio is 0.02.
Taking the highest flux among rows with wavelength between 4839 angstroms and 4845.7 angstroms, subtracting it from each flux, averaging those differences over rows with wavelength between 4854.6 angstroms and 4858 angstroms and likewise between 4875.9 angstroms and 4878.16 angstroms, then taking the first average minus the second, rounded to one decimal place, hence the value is -5.5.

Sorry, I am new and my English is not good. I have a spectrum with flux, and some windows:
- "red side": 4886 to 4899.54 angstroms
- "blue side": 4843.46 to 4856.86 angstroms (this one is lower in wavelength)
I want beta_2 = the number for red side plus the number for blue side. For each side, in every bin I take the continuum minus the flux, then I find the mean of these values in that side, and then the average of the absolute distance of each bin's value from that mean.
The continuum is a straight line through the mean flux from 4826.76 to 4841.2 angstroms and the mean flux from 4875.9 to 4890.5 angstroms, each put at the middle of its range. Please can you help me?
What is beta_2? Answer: 4.7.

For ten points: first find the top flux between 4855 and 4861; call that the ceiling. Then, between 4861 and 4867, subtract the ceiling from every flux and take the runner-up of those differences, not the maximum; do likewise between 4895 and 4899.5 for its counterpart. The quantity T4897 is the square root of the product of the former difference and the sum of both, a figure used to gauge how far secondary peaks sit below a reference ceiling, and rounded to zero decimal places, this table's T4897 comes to 4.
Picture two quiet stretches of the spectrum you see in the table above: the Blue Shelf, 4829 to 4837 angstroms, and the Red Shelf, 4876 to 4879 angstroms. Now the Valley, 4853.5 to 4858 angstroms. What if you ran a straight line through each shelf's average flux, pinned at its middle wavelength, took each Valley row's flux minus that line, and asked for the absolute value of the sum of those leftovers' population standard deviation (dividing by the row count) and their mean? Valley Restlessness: 4.3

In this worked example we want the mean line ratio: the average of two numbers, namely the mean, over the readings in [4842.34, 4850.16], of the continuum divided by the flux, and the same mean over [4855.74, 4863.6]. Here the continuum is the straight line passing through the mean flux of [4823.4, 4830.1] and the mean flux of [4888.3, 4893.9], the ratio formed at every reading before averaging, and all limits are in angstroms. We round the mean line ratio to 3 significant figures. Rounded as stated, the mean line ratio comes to 1.11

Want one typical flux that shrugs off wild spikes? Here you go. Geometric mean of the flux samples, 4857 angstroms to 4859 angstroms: 34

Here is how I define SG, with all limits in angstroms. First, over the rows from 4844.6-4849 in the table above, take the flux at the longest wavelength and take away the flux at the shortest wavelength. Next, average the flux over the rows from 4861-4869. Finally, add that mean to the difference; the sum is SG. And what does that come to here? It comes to 39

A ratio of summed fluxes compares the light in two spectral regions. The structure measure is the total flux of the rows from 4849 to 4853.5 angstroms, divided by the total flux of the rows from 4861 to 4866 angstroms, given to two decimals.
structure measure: 1.11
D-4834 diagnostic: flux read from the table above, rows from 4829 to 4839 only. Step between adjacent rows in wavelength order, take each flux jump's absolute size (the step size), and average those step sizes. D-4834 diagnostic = 0.83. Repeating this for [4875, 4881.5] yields 0.84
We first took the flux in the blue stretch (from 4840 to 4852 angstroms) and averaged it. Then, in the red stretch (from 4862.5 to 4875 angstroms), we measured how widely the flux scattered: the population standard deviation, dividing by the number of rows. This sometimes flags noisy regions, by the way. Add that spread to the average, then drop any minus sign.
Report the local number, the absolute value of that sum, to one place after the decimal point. 43.2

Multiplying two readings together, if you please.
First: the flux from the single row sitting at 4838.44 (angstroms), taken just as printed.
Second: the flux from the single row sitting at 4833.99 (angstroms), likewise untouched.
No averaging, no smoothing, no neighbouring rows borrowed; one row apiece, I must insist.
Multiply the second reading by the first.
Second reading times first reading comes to 1915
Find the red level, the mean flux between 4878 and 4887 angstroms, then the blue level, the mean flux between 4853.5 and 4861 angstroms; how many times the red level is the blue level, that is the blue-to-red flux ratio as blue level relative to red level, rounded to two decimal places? 0.83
